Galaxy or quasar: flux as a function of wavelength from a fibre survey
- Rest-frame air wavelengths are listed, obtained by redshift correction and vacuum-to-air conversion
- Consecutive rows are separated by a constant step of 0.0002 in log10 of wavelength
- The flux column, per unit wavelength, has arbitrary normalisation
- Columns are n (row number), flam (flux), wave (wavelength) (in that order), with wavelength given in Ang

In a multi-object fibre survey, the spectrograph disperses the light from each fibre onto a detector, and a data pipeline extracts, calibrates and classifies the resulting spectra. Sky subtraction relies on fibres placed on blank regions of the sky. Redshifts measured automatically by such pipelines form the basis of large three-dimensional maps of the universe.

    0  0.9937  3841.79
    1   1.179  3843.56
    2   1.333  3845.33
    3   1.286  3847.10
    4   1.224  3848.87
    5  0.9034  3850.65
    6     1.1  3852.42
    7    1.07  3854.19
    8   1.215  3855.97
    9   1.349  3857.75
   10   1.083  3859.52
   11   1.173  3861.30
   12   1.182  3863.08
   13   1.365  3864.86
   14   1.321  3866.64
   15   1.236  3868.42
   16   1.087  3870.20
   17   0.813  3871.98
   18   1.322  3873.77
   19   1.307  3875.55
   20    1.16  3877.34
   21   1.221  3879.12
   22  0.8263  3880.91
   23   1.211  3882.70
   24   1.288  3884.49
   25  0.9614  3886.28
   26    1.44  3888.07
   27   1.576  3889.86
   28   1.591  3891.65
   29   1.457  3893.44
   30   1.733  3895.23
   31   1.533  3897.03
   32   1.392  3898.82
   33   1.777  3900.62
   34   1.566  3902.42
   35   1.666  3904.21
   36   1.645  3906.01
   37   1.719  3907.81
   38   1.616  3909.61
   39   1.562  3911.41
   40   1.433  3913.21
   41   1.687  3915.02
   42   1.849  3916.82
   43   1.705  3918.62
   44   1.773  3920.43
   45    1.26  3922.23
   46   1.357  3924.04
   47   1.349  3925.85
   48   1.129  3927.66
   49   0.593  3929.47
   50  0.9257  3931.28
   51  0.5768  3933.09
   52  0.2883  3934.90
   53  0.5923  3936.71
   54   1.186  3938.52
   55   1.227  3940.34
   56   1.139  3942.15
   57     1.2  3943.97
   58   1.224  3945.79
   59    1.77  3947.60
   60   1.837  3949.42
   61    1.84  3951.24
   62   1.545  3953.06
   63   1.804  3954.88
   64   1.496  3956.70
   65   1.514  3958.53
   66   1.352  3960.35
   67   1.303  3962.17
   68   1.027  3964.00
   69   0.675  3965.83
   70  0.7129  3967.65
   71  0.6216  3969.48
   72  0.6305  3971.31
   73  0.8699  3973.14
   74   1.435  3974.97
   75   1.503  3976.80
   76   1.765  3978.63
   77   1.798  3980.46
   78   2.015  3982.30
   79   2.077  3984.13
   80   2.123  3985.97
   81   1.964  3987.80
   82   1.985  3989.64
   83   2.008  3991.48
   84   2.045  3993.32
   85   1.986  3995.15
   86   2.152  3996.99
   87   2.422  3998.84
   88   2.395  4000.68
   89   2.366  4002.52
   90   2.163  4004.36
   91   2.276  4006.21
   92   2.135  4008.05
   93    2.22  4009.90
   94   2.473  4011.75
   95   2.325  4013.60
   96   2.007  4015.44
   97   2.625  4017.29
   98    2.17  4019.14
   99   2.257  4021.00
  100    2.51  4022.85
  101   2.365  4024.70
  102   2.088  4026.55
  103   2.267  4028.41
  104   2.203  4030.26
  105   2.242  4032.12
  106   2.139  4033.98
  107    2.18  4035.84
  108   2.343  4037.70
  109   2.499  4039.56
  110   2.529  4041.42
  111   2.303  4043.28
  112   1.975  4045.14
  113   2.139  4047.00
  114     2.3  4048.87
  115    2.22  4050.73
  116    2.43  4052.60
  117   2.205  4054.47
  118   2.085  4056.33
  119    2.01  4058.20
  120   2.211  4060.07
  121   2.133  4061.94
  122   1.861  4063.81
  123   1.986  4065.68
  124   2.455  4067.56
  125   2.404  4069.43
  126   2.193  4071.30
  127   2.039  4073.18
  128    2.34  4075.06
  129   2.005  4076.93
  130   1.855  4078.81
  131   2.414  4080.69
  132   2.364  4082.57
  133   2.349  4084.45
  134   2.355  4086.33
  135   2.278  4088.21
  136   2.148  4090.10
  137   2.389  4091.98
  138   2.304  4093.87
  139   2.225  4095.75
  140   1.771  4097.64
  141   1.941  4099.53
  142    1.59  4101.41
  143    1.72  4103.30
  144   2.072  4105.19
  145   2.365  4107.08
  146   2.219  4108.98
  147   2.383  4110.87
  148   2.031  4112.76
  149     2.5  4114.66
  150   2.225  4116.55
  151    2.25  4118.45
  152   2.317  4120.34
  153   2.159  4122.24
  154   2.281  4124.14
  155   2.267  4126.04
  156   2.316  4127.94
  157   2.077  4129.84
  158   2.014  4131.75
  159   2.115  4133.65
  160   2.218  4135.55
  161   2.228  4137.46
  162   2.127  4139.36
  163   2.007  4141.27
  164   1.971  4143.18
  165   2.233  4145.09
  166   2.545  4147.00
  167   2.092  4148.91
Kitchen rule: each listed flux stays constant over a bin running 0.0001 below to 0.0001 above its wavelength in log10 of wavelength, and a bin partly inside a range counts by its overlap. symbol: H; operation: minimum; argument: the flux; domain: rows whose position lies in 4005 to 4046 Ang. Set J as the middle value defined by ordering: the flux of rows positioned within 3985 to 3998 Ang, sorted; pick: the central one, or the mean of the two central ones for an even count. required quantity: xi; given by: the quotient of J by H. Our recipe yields 1.0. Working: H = 1.975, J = 2.0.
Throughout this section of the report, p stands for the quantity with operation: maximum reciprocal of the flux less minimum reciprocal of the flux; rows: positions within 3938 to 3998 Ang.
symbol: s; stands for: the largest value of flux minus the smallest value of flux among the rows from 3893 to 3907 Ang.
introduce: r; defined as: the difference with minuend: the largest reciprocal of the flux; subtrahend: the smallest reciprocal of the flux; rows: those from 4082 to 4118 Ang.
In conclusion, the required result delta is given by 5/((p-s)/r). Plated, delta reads 2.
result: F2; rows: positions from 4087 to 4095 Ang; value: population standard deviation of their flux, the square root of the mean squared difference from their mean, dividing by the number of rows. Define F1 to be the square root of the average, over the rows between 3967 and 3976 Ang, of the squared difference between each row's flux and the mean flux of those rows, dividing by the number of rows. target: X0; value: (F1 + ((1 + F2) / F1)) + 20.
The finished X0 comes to 24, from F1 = 0.30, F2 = 0.09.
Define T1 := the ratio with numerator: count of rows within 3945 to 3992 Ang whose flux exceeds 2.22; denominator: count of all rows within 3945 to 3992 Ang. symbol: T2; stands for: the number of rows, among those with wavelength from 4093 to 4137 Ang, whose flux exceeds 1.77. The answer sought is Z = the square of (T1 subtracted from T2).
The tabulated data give 441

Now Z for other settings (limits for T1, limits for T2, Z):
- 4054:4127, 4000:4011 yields 30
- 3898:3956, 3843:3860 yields 0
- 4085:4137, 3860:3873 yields 0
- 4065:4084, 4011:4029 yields 90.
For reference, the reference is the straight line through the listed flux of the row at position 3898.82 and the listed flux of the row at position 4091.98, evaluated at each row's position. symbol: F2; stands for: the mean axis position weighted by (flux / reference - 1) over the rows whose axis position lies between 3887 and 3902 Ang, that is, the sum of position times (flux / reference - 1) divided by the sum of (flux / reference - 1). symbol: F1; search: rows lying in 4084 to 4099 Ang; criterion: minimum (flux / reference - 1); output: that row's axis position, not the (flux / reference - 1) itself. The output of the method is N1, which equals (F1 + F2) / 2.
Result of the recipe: 3996.2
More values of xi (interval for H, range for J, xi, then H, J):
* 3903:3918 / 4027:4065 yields 1.5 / 1.433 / 2.2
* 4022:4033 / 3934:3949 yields 0.6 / 2.088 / 1.2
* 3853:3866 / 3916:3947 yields 1.1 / 1.07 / 1.2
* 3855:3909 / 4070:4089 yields 2.8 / 0.813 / 2.3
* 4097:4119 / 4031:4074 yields 1.4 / 1.59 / 2.2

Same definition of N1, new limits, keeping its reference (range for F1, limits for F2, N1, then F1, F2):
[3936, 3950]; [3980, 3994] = 3962.0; 3936.71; 3987.2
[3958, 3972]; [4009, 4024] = 3993.0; 3969.48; 4016.4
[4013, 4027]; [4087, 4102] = 4056.7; 4015.44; 4097.9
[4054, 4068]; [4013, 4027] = 4041.7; 4063.81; 4019.6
